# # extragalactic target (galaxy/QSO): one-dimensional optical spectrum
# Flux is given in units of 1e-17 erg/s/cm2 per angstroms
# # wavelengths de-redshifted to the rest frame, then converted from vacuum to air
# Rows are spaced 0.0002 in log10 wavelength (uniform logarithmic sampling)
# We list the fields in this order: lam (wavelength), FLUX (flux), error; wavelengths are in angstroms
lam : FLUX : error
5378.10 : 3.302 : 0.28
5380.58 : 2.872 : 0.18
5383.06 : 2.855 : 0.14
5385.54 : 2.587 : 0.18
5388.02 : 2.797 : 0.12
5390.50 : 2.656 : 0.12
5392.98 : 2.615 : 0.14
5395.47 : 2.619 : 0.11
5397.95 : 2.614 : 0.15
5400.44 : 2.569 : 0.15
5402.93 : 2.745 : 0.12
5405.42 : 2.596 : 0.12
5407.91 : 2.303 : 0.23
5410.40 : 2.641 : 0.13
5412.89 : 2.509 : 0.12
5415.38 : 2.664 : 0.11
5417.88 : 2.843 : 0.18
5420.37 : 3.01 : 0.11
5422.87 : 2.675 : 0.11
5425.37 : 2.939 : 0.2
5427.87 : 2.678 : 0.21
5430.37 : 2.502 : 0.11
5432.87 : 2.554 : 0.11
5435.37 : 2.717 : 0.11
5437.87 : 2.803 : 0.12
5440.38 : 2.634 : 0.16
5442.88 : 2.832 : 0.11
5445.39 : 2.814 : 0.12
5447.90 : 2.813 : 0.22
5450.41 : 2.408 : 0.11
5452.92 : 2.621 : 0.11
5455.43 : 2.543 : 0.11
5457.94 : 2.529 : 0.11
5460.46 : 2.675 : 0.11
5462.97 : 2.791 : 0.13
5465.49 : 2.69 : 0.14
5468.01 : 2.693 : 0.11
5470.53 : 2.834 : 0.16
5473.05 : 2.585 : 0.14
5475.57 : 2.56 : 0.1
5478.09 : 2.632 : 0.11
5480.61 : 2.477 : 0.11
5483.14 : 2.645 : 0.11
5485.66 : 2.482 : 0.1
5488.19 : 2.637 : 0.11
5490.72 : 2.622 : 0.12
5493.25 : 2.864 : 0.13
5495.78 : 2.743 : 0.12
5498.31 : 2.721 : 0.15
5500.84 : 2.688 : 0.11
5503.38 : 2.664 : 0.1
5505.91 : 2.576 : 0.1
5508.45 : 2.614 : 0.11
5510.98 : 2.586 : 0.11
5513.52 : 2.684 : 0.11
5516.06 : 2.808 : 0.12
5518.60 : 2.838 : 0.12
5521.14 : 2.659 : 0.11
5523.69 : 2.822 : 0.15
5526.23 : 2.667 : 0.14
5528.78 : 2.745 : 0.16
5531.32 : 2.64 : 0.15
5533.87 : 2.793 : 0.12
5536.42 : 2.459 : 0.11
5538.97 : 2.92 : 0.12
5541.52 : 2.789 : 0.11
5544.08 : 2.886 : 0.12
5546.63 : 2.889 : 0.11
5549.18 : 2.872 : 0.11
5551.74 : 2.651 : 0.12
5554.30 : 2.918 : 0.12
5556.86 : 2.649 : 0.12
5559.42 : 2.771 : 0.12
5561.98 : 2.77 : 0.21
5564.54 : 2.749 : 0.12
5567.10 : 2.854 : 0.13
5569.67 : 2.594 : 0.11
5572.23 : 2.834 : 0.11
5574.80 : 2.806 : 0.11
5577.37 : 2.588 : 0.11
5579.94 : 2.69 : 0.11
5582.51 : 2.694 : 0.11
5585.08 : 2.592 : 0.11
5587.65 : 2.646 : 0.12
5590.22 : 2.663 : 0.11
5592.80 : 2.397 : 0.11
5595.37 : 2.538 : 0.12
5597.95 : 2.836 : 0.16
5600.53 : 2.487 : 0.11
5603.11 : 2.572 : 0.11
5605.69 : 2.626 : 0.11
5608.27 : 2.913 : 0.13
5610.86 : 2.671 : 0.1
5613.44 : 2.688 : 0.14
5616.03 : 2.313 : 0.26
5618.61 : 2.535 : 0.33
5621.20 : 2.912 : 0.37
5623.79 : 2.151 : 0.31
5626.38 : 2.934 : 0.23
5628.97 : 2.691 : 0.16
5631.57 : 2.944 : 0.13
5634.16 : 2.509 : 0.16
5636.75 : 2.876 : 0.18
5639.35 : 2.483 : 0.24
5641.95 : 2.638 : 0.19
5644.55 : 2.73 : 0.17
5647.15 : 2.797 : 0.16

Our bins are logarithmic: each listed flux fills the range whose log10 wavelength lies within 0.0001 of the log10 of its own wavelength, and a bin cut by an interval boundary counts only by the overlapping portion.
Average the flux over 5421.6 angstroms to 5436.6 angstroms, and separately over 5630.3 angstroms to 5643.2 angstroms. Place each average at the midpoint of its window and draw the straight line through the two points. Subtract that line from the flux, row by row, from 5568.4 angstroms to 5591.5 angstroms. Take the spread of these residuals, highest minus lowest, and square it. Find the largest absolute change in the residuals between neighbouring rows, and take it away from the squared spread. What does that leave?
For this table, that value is -0.18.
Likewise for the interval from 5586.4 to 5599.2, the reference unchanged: -0.11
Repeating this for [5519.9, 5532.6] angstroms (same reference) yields -0.13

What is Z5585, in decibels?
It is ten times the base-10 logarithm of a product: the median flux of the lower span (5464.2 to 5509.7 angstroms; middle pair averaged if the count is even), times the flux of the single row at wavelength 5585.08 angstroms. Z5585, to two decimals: 8.35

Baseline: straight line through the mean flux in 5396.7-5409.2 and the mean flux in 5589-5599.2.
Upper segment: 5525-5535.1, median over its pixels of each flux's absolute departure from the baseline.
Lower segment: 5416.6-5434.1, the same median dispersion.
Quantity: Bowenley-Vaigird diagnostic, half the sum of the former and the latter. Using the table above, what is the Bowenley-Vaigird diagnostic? 0.110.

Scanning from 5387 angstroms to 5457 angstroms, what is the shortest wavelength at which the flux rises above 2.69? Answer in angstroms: 5388.02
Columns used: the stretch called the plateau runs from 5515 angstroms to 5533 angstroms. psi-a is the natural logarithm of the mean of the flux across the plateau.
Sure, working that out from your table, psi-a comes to 1.008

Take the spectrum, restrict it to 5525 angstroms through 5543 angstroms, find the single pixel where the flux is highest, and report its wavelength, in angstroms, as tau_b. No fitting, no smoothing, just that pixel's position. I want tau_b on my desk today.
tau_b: 5538.97 angstroms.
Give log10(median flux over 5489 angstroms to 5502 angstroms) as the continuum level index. 0.435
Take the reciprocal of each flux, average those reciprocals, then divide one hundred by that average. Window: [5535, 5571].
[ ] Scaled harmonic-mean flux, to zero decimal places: 276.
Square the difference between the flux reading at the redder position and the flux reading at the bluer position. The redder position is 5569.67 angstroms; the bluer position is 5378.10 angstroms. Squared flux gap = 0.50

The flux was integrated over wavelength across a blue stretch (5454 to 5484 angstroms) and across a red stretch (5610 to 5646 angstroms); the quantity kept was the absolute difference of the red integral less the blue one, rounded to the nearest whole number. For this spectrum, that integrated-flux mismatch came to 16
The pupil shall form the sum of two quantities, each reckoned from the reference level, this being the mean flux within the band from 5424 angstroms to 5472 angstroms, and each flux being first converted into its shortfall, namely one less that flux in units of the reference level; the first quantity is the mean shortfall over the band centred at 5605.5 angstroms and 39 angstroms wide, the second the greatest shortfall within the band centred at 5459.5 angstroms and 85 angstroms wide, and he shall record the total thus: 0.14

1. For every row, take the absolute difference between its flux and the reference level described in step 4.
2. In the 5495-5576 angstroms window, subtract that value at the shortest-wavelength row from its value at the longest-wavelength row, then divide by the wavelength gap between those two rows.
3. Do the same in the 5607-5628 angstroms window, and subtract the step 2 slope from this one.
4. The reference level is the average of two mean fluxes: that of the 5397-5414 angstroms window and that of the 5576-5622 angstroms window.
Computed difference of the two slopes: 0.0004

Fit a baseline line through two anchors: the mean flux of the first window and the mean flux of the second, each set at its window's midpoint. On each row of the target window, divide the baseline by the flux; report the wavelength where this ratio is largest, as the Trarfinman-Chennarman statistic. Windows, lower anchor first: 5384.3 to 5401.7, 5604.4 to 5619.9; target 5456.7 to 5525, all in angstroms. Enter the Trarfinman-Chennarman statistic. 5480.61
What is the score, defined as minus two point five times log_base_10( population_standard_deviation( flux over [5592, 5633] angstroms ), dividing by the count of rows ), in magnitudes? 1.6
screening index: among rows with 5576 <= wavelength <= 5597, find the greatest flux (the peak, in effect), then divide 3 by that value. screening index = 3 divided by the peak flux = 1.11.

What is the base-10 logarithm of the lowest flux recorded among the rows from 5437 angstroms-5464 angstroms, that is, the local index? 0.382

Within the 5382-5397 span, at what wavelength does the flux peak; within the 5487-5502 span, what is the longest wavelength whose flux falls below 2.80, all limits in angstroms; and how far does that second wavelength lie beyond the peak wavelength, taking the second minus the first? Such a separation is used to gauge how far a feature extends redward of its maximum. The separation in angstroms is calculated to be 117.8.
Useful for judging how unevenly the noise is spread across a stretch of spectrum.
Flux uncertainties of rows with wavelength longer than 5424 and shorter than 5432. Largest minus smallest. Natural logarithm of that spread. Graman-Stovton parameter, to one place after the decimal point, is -2.3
